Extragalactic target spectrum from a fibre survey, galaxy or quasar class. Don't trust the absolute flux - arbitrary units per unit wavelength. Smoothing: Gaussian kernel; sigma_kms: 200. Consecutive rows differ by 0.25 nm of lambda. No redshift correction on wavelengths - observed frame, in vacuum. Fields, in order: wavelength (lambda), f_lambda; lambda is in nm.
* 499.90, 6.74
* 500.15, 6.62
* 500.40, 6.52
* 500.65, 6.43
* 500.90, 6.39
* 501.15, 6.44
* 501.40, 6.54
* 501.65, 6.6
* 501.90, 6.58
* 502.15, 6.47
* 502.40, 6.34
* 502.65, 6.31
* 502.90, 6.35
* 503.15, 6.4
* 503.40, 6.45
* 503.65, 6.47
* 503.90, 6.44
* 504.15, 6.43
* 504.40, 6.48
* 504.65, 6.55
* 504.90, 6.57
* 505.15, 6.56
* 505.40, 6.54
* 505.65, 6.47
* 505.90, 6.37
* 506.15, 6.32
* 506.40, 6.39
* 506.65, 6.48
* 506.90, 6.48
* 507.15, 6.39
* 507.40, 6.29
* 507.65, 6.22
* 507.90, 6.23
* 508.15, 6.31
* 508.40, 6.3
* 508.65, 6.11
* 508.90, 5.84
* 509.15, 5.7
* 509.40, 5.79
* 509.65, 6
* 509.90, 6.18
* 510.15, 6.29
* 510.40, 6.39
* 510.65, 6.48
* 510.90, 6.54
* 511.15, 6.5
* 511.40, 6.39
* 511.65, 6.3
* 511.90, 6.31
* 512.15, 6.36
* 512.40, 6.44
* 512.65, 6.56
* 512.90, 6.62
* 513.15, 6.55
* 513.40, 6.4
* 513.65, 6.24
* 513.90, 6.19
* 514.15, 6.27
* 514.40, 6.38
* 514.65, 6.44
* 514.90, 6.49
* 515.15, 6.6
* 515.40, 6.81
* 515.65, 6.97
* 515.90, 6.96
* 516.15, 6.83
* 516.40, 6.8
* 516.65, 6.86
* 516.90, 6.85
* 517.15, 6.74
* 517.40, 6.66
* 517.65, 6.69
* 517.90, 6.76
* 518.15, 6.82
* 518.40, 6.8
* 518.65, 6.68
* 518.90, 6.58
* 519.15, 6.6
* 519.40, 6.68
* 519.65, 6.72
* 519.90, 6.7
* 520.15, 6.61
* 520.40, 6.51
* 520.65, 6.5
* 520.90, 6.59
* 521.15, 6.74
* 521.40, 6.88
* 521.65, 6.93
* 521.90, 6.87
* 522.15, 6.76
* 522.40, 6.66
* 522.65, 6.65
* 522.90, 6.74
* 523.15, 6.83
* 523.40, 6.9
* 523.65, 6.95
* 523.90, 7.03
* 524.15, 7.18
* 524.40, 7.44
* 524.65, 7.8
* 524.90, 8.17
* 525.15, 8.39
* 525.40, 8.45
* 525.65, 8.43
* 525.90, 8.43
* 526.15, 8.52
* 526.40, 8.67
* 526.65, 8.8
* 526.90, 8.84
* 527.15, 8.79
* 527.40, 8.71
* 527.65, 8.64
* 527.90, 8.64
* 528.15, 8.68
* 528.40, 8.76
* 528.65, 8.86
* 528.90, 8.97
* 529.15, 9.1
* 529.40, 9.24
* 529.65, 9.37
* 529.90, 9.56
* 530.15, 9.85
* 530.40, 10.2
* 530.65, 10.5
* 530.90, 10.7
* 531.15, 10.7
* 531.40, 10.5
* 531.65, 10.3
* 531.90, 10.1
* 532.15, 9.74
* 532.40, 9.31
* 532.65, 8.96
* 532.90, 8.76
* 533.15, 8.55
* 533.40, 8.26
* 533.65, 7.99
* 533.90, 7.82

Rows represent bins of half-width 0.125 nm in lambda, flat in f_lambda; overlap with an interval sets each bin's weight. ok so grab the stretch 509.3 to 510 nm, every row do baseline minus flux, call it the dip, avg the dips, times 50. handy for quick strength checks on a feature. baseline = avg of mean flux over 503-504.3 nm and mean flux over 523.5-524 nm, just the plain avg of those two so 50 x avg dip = 36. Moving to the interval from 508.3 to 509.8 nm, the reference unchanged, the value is 38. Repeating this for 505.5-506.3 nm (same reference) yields 16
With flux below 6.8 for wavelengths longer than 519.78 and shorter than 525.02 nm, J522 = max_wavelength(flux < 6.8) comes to 522.90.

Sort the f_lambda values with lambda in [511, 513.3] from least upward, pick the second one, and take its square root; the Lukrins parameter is 2.51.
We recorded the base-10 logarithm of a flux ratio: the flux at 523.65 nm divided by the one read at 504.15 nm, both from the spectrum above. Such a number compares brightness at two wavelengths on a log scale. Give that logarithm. 0.034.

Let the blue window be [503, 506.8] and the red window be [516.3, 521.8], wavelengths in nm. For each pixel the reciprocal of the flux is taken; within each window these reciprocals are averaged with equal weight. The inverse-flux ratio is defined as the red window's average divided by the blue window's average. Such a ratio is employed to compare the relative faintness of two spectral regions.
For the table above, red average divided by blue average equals 0.96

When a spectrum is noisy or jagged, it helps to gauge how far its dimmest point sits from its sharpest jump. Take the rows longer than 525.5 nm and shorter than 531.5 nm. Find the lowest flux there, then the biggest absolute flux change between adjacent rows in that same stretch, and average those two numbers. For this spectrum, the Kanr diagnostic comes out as 4.4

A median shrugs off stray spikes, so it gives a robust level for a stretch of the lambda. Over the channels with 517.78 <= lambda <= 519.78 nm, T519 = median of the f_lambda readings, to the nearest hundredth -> 6.70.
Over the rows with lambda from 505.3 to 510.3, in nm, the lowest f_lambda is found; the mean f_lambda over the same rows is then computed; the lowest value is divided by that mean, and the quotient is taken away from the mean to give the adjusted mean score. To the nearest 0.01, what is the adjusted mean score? 5.32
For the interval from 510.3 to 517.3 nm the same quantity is 5.60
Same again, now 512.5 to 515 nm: 5.45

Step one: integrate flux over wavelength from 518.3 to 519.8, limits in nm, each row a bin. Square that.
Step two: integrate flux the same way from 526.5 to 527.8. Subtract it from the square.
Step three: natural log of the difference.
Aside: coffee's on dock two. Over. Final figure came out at 4.5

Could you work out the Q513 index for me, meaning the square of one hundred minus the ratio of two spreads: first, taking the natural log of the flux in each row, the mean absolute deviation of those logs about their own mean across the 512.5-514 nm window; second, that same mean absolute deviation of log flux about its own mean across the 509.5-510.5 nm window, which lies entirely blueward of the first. 9769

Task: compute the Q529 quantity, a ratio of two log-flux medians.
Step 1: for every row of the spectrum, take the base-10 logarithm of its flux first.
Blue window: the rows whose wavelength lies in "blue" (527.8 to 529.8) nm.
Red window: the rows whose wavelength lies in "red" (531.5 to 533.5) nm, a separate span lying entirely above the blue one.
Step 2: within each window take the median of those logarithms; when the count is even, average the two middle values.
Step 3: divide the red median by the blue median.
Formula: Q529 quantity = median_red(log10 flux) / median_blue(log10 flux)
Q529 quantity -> 1.01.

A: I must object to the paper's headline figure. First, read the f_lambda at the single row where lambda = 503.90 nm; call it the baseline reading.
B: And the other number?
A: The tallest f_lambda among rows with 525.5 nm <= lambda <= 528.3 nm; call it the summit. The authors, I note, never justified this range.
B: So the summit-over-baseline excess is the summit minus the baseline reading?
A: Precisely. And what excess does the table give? 2.40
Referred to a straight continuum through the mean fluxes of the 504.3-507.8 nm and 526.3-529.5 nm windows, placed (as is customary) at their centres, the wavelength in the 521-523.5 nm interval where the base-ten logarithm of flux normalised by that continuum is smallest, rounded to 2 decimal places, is 522.65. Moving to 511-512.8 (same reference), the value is 511.90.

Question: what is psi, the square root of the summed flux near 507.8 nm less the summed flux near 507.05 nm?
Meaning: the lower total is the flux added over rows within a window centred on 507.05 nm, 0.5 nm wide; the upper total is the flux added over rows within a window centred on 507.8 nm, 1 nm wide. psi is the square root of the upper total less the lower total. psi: 3.49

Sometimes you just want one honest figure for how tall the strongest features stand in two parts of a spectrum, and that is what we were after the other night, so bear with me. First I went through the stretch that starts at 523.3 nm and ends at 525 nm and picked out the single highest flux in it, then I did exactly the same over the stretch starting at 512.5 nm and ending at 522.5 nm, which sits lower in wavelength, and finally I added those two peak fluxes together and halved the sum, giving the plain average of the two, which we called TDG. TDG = 7.57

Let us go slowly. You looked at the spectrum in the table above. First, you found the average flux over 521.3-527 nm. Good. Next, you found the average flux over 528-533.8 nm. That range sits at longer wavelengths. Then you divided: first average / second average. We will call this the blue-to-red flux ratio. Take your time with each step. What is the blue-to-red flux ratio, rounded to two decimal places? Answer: 0.80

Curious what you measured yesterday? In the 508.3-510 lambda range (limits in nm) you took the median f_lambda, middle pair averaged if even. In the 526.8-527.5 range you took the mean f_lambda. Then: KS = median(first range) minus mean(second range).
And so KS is -2.8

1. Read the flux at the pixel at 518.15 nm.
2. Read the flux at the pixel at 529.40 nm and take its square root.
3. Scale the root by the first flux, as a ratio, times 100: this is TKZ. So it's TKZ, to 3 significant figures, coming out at 44.6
